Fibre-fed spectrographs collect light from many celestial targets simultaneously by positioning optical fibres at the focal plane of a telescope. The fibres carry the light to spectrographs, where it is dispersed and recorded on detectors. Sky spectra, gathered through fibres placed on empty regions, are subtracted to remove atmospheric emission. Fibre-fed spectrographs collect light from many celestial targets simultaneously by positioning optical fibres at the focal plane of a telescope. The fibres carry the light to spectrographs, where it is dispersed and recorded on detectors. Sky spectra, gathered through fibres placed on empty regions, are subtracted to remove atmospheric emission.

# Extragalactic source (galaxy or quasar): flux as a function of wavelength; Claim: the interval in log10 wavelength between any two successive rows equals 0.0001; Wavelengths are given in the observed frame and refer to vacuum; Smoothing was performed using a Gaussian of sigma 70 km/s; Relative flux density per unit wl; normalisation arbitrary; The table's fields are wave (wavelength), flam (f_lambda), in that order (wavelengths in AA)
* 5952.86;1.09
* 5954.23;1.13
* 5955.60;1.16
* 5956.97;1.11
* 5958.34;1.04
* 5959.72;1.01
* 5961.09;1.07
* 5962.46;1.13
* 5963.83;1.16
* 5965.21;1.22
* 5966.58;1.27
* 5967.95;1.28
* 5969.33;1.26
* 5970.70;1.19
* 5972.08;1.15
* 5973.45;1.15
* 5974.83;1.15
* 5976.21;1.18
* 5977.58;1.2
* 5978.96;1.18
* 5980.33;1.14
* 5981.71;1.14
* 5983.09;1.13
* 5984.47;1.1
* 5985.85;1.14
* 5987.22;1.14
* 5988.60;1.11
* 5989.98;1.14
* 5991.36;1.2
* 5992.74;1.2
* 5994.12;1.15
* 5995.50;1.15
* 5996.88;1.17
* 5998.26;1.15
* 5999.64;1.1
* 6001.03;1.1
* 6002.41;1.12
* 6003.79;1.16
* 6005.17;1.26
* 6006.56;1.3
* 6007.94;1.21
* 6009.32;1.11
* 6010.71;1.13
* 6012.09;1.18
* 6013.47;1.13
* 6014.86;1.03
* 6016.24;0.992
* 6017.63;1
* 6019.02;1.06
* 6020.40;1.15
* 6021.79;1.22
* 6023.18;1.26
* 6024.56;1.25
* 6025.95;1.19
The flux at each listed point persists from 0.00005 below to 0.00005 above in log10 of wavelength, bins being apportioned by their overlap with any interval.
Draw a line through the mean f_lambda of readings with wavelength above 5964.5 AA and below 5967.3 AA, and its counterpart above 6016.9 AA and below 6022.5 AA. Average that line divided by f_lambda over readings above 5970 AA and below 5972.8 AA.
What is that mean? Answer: 1.05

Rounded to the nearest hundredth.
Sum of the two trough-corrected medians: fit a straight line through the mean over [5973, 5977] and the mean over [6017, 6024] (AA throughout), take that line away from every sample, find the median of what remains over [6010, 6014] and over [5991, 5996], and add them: 0.01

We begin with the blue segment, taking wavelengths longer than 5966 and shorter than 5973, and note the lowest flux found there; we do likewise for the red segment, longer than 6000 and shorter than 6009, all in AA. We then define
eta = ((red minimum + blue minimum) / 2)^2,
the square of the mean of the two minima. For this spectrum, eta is 1.27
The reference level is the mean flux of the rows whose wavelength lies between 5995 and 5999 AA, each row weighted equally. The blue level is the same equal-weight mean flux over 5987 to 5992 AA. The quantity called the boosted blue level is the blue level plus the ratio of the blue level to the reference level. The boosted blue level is 2.14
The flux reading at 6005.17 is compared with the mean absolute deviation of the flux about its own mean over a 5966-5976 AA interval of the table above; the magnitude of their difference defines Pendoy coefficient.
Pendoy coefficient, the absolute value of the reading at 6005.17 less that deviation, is 1.21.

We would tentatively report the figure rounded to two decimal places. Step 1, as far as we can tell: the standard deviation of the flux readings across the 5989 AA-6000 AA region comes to 0.03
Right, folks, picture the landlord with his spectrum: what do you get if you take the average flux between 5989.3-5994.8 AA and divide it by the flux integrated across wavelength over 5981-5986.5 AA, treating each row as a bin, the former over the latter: 0.189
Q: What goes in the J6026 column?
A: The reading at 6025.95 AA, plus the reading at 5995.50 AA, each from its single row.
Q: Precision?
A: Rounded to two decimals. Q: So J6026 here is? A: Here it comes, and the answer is 2.34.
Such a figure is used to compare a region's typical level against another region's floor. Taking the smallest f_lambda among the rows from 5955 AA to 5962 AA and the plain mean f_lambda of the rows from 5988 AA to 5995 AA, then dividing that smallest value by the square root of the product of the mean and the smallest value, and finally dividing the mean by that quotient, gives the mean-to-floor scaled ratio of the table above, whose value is 1.24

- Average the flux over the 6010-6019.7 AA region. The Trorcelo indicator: 1.07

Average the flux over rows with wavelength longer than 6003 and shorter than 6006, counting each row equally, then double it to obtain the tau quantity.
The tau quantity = 2.42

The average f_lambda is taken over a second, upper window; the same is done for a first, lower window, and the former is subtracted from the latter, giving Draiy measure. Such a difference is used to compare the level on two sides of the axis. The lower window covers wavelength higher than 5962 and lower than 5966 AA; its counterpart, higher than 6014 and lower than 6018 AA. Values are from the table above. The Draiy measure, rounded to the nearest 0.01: 0.16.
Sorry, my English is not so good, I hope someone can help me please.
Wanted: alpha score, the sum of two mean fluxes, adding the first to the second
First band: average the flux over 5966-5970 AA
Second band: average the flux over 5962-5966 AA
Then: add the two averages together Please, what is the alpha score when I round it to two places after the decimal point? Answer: 2.44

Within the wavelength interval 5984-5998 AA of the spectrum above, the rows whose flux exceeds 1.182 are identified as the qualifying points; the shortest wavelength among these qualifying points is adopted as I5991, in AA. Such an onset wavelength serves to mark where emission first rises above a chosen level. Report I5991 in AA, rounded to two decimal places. 5991.36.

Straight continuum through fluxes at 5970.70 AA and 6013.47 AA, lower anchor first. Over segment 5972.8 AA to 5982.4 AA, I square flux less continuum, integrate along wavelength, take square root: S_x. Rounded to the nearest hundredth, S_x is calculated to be 0.09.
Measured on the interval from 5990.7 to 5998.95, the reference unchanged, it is 0.07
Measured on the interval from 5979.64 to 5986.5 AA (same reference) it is 0.12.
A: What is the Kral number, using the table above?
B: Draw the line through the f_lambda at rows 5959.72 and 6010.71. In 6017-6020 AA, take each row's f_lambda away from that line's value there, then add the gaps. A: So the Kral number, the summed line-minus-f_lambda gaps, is 0.24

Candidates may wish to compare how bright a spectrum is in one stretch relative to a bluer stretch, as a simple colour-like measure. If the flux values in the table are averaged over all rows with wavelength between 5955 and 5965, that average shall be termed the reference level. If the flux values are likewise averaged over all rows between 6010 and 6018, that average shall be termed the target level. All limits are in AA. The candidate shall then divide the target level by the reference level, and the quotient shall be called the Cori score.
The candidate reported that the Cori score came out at 0.98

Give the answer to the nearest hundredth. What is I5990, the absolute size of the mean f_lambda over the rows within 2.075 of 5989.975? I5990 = 1.15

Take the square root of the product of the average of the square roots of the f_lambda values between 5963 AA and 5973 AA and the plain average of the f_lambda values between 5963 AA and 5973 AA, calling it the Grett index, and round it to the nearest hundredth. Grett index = 1.16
